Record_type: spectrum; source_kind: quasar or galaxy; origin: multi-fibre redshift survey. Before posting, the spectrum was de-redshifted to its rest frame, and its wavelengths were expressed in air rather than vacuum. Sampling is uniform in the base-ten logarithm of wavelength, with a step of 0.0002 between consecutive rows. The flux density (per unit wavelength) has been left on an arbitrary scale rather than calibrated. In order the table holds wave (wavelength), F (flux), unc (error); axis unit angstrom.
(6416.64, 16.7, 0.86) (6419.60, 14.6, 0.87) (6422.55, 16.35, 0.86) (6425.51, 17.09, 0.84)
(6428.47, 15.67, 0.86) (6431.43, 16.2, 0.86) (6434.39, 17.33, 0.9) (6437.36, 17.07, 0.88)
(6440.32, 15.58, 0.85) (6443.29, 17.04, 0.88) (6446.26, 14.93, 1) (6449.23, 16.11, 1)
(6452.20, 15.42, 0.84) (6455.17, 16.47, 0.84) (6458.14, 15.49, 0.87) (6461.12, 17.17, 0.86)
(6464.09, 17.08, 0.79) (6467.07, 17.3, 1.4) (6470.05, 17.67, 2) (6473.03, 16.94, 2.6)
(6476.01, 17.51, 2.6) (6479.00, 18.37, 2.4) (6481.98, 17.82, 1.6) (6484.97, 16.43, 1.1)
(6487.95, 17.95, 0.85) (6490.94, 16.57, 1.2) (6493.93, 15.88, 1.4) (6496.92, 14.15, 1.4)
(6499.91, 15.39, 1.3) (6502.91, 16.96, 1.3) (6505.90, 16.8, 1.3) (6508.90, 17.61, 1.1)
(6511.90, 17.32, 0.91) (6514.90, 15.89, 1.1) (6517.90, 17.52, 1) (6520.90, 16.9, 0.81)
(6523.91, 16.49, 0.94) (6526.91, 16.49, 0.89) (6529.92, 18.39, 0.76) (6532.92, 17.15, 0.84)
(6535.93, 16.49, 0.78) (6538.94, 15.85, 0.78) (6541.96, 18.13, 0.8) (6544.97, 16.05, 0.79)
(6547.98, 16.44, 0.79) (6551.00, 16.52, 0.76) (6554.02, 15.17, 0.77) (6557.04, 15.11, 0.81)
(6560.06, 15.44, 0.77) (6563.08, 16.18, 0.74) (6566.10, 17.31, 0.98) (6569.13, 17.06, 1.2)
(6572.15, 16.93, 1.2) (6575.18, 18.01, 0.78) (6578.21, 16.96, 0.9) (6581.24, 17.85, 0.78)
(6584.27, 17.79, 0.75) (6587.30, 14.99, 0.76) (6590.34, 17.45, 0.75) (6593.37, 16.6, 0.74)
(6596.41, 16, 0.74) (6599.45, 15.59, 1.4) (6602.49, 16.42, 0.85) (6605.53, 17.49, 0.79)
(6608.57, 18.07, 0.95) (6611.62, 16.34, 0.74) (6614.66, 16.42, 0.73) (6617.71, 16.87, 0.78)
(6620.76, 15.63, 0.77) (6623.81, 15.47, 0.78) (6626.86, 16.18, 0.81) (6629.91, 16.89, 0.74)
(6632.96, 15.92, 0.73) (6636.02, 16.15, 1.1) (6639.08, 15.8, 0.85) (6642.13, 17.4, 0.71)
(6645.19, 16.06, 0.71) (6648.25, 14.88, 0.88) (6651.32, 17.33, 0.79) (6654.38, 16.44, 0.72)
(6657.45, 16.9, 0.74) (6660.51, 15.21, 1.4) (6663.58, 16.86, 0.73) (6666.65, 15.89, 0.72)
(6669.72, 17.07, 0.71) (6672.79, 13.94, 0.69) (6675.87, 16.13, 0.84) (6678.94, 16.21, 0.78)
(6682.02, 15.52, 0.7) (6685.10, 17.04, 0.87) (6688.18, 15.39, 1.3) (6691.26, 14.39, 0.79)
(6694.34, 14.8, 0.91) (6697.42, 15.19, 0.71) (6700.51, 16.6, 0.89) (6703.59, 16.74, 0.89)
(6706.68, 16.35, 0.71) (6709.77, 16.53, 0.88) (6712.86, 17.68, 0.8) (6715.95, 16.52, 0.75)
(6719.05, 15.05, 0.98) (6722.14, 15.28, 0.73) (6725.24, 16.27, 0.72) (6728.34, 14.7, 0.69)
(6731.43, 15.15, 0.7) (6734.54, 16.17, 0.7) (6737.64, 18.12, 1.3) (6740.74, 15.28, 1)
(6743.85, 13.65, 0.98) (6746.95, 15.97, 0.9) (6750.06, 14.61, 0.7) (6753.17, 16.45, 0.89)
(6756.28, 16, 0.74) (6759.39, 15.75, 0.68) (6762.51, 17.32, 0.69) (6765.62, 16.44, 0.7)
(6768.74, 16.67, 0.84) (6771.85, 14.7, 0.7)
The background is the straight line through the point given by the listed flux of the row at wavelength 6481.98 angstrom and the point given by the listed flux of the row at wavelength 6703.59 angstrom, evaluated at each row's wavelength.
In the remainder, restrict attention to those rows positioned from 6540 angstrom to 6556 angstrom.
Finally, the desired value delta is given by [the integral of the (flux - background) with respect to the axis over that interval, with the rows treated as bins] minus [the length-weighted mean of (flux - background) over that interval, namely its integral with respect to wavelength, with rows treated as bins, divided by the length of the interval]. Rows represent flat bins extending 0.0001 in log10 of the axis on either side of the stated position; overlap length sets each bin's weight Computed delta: -16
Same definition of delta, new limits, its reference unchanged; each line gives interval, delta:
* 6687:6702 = -21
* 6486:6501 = -24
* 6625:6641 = -13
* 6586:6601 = -16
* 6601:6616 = -3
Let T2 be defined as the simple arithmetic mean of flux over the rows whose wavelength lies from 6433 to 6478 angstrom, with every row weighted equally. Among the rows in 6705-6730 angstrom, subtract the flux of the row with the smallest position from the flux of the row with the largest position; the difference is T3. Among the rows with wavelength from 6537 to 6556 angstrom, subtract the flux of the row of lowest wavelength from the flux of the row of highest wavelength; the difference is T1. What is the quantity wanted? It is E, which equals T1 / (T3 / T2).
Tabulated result 7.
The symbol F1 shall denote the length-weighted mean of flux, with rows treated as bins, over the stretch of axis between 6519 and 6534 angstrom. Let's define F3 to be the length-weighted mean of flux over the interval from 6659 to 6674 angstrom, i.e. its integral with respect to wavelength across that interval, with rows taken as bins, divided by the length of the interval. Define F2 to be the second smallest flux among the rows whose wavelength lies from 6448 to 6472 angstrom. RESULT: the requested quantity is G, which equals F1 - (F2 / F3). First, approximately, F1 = 17.1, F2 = 15.49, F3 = 15.8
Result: 16.1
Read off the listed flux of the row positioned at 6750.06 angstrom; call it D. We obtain 14.61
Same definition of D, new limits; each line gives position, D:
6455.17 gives 16.47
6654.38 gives 16.44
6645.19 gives 16.06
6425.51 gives 17.09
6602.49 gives 16.42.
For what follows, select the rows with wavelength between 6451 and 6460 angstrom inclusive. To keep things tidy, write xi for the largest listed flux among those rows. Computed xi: 16.47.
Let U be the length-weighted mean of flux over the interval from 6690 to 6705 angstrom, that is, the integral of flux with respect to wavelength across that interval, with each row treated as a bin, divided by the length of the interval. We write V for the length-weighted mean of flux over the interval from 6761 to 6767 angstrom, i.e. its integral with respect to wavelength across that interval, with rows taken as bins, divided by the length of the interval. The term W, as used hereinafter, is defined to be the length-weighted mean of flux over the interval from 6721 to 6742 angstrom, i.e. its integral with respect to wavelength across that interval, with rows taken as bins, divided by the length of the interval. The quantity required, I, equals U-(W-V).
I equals 16.6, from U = 15.6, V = 16.9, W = 15.9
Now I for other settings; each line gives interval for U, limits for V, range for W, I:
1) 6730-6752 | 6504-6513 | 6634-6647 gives 16.5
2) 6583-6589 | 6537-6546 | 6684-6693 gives 17.5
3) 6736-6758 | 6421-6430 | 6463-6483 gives 14.6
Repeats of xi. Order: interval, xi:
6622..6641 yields 16.89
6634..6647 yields 17.4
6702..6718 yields 17.68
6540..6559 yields 18.13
